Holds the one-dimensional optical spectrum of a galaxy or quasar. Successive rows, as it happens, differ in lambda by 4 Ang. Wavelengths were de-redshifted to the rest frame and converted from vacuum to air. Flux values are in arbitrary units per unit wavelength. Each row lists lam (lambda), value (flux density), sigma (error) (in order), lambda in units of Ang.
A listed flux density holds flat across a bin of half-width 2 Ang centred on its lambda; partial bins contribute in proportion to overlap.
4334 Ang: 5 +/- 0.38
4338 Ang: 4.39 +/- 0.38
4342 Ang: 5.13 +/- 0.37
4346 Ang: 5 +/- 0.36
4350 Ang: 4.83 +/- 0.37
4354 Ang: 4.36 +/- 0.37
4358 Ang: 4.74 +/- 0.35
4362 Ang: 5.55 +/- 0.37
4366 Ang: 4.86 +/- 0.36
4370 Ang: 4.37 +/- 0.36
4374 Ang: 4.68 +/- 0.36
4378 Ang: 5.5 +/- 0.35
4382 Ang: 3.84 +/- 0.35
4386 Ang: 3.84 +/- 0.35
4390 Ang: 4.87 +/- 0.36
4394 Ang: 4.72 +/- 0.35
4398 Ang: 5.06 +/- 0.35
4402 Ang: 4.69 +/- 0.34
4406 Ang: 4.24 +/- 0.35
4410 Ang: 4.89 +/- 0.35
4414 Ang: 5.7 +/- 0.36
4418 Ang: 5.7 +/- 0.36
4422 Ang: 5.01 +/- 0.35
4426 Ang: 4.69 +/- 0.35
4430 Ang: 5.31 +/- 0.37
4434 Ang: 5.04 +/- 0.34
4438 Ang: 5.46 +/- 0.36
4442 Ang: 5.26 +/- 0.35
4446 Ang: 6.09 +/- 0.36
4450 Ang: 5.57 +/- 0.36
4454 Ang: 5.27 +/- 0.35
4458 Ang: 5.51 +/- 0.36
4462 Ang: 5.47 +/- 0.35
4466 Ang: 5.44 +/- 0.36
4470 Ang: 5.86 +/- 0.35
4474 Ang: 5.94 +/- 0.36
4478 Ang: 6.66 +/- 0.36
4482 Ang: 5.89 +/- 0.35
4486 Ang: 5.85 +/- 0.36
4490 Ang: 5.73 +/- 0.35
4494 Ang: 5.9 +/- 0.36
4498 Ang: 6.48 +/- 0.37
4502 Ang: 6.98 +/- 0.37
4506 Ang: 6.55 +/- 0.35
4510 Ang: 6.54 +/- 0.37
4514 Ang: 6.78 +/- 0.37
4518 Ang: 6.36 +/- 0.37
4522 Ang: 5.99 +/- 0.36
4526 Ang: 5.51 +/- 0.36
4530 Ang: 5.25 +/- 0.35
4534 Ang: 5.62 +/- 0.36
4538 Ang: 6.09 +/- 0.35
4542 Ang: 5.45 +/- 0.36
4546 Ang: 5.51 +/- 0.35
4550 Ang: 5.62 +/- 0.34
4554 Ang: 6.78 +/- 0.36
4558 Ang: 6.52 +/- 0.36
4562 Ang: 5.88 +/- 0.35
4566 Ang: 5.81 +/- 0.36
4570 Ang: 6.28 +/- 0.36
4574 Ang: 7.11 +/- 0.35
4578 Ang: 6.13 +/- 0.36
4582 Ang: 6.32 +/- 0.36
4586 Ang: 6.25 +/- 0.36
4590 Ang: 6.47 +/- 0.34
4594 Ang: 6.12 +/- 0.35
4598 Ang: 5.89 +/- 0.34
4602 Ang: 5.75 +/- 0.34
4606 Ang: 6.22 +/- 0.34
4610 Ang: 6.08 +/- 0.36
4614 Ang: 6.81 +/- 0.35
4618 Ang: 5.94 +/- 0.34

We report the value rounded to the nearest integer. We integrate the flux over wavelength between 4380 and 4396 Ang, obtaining 69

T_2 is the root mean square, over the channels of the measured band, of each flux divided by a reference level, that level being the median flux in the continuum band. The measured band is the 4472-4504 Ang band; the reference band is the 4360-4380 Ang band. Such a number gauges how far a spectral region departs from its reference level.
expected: 1.274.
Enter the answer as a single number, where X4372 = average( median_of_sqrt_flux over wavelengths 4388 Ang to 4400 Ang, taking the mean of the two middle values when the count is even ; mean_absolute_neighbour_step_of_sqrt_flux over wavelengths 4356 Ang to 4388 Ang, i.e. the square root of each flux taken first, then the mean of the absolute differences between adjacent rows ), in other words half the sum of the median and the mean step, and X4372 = 1.181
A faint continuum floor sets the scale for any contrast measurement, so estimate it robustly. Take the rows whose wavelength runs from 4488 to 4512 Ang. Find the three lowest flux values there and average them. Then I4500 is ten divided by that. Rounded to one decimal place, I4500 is 1.7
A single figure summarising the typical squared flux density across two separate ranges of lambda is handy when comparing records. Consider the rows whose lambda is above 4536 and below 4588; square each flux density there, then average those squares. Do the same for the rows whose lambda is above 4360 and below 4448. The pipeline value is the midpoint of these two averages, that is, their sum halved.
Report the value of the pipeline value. 31.4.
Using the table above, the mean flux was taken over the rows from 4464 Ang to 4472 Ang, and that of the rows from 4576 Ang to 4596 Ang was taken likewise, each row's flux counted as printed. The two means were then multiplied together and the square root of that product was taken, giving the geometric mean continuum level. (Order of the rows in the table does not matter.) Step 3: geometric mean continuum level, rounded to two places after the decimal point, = 5.95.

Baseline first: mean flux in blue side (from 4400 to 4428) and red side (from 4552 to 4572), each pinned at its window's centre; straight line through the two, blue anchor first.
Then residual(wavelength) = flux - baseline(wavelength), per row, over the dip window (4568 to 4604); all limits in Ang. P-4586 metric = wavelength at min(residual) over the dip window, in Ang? 4602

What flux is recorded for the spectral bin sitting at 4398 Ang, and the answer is 5.06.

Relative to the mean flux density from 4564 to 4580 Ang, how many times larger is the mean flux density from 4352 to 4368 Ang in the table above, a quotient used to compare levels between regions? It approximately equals 0.77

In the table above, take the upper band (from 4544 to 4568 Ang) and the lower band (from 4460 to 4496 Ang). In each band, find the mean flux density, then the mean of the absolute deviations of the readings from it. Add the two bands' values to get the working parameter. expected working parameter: 0.63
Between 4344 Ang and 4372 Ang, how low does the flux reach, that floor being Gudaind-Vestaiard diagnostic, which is 4.36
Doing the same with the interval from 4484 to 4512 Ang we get 5.73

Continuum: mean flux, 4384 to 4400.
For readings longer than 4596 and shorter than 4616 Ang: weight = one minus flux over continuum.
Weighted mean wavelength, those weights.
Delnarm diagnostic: 4607.1 Ang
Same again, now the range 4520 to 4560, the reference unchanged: 4542.4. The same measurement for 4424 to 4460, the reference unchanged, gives 4444.9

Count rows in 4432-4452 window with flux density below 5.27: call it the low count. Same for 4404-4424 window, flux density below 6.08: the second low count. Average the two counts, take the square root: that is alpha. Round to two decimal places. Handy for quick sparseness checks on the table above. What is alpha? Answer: 1.87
